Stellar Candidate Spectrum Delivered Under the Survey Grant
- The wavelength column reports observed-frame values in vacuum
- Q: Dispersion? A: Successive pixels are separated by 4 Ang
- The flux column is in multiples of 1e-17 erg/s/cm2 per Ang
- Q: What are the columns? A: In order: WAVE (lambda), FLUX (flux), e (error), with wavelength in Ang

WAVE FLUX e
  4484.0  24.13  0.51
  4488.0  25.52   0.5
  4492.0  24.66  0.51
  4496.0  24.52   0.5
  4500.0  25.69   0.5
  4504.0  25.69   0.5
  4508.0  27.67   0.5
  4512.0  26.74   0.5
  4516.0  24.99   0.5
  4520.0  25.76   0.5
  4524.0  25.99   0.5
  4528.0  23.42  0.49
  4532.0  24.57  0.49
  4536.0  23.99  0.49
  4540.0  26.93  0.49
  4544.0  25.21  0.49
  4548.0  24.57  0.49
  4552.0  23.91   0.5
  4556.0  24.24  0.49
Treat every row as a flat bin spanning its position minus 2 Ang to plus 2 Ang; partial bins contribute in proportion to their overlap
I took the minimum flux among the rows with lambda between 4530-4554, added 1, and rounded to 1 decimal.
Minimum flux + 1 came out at 24.9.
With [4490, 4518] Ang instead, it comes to 25.5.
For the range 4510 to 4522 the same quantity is 26.0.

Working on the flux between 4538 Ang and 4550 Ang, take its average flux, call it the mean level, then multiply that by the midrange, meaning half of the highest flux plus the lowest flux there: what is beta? 658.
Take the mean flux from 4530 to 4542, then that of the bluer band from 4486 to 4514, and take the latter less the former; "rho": 0.62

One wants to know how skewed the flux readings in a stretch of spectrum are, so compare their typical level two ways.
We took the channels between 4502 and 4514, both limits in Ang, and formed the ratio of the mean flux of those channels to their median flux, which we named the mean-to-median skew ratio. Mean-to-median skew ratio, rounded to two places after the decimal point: 1.00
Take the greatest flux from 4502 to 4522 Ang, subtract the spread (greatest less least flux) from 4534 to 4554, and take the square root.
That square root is 4.96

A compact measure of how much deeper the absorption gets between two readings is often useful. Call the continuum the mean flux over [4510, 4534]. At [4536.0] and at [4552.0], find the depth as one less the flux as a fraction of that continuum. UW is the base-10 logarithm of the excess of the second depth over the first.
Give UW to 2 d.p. -2.50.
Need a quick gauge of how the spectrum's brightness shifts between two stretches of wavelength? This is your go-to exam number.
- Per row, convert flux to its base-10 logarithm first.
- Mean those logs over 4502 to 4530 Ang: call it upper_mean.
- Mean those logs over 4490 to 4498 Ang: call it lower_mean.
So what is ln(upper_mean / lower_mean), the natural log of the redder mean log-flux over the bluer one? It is 0.014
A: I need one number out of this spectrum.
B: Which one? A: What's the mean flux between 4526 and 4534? 24.0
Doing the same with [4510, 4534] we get 25.2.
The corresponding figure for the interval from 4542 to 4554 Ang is 24.6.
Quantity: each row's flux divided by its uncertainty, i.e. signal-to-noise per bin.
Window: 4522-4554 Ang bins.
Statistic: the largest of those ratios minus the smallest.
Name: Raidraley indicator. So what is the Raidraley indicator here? 7.2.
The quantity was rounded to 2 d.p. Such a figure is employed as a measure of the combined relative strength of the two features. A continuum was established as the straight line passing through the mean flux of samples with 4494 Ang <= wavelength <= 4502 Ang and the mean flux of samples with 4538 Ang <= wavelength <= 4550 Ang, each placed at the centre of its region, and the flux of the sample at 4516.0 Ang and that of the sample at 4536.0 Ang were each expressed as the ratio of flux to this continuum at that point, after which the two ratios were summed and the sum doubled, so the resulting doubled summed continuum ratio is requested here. 3.86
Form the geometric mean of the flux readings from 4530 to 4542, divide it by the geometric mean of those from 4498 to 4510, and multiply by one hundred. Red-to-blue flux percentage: 95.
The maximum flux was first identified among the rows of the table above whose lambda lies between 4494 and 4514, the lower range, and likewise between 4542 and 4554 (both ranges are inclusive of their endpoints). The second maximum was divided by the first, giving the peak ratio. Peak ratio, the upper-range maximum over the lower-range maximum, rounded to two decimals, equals 0.91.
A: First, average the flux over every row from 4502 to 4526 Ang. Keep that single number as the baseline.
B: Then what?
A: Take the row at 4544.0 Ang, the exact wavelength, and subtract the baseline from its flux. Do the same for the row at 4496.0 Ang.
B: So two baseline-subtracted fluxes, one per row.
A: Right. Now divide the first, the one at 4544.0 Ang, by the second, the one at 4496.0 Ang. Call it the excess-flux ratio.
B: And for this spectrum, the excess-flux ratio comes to 0.6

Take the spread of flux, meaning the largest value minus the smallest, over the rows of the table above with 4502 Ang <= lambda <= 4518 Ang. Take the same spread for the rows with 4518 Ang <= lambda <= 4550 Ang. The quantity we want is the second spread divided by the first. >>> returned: 1.3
